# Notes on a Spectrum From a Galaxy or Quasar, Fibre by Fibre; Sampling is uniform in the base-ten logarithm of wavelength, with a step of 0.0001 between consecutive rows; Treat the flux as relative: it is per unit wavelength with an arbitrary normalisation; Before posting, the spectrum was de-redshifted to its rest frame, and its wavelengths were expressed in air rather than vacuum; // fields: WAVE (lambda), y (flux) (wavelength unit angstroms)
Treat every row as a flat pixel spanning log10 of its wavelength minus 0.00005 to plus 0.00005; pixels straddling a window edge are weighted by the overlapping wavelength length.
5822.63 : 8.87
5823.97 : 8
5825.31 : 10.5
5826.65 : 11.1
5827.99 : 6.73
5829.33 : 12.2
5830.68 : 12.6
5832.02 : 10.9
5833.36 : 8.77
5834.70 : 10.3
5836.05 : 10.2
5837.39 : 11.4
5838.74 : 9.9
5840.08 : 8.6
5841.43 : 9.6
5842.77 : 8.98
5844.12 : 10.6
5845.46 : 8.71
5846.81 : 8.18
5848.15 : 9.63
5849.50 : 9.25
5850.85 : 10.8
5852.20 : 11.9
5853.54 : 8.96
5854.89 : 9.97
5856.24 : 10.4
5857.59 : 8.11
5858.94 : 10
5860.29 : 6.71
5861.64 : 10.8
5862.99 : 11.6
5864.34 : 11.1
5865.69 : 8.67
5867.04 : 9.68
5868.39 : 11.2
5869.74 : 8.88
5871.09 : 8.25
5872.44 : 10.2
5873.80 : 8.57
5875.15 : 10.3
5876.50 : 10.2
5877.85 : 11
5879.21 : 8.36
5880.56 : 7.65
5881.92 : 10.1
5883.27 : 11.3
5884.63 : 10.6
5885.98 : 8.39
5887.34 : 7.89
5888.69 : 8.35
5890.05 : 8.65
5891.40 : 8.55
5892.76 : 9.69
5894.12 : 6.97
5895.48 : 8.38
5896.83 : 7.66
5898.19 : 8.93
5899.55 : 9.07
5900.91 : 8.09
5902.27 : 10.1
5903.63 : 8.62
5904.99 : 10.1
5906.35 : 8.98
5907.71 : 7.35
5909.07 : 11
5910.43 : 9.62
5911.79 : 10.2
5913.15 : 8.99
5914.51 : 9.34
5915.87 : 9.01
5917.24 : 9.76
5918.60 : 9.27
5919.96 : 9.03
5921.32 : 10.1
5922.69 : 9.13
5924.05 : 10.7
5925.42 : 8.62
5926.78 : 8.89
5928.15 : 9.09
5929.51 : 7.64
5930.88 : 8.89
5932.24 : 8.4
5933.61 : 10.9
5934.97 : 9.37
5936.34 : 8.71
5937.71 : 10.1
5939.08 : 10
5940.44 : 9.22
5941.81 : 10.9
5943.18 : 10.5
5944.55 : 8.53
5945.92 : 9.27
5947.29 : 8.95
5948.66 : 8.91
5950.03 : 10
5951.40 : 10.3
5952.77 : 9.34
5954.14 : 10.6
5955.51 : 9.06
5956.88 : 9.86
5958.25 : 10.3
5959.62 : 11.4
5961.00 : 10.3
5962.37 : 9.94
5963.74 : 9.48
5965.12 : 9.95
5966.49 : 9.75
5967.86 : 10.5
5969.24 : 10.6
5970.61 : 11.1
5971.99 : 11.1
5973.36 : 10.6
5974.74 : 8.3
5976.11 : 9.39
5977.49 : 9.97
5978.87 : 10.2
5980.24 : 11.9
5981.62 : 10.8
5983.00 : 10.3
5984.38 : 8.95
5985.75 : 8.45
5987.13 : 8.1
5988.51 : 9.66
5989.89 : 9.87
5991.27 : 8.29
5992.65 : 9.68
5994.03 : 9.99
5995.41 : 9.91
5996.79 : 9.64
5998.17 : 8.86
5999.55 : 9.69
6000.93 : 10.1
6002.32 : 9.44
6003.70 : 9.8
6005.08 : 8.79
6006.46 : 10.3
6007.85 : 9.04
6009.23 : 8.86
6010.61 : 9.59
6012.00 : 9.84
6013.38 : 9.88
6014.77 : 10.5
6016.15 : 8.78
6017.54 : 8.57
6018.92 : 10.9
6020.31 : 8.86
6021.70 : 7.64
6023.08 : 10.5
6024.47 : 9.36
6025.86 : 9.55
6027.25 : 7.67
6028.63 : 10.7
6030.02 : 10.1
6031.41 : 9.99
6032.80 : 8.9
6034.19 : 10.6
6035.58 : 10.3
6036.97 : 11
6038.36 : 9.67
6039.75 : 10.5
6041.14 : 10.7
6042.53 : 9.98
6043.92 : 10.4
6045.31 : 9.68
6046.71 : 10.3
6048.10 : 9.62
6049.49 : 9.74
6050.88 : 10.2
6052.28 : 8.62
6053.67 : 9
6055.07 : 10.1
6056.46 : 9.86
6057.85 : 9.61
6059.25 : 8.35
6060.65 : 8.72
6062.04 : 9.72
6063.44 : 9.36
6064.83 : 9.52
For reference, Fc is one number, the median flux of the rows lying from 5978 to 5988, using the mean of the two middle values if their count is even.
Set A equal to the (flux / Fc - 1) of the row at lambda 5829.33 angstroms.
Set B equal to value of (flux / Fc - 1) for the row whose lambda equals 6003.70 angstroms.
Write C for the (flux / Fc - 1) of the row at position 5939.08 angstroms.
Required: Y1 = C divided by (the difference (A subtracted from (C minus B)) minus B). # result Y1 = 0.14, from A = 0.20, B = -0.04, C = -0.02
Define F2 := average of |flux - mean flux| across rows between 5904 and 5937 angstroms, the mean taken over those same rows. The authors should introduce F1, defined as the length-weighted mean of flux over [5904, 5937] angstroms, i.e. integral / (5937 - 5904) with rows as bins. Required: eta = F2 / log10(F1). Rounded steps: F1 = 9.3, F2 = 0.68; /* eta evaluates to 0.70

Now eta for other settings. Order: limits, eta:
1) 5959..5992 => 0.78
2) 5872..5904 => 1.03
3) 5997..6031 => 0.71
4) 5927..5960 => 0.79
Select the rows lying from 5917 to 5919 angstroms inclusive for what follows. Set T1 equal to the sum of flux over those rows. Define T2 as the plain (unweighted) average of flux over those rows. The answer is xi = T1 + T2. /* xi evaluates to 29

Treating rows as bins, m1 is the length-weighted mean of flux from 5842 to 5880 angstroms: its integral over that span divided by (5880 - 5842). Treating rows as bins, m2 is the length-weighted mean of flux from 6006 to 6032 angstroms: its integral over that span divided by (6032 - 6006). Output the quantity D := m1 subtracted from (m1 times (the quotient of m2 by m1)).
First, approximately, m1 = 9.7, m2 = 9.5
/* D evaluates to -0.2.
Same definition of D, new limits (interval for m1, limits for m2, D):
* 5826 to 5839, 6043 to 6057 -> -0.7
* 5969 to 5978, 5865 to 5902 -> -1.0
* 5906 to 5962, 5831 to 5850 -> 0.2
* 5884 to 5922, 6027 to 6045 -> 1.1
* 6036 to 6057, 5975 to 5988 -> -0.2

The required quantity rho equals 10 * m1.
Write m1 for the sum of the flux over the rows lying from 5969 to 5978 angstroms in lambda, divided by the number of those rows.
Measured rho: 102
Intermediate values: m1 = 10.2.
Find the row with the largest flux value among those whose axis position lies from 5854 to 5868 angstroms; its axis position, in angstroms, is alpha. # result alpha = 5862.99 angstroms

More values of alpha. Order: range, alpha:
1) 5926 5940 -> 5933.61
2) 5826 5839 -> 5830.68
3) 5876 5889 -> 5883.27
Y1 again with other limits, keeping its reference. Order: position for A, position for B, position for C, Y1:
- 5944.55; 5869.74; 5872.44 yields 0.00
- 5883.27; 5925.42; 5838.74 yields -0.17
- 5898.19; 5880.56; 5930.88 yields -0.26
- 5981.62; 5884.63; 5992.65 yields 0.27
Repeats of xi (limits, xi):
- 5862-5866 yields 42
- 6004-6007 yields 29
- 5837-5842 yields 49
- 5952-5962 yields 81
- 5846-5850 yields 36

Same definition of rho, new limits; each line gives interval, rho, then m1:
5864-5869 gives 102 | 10.2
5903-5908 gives 88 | 8.8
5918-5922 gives 95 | 9.5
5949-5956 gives 99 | 9.9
